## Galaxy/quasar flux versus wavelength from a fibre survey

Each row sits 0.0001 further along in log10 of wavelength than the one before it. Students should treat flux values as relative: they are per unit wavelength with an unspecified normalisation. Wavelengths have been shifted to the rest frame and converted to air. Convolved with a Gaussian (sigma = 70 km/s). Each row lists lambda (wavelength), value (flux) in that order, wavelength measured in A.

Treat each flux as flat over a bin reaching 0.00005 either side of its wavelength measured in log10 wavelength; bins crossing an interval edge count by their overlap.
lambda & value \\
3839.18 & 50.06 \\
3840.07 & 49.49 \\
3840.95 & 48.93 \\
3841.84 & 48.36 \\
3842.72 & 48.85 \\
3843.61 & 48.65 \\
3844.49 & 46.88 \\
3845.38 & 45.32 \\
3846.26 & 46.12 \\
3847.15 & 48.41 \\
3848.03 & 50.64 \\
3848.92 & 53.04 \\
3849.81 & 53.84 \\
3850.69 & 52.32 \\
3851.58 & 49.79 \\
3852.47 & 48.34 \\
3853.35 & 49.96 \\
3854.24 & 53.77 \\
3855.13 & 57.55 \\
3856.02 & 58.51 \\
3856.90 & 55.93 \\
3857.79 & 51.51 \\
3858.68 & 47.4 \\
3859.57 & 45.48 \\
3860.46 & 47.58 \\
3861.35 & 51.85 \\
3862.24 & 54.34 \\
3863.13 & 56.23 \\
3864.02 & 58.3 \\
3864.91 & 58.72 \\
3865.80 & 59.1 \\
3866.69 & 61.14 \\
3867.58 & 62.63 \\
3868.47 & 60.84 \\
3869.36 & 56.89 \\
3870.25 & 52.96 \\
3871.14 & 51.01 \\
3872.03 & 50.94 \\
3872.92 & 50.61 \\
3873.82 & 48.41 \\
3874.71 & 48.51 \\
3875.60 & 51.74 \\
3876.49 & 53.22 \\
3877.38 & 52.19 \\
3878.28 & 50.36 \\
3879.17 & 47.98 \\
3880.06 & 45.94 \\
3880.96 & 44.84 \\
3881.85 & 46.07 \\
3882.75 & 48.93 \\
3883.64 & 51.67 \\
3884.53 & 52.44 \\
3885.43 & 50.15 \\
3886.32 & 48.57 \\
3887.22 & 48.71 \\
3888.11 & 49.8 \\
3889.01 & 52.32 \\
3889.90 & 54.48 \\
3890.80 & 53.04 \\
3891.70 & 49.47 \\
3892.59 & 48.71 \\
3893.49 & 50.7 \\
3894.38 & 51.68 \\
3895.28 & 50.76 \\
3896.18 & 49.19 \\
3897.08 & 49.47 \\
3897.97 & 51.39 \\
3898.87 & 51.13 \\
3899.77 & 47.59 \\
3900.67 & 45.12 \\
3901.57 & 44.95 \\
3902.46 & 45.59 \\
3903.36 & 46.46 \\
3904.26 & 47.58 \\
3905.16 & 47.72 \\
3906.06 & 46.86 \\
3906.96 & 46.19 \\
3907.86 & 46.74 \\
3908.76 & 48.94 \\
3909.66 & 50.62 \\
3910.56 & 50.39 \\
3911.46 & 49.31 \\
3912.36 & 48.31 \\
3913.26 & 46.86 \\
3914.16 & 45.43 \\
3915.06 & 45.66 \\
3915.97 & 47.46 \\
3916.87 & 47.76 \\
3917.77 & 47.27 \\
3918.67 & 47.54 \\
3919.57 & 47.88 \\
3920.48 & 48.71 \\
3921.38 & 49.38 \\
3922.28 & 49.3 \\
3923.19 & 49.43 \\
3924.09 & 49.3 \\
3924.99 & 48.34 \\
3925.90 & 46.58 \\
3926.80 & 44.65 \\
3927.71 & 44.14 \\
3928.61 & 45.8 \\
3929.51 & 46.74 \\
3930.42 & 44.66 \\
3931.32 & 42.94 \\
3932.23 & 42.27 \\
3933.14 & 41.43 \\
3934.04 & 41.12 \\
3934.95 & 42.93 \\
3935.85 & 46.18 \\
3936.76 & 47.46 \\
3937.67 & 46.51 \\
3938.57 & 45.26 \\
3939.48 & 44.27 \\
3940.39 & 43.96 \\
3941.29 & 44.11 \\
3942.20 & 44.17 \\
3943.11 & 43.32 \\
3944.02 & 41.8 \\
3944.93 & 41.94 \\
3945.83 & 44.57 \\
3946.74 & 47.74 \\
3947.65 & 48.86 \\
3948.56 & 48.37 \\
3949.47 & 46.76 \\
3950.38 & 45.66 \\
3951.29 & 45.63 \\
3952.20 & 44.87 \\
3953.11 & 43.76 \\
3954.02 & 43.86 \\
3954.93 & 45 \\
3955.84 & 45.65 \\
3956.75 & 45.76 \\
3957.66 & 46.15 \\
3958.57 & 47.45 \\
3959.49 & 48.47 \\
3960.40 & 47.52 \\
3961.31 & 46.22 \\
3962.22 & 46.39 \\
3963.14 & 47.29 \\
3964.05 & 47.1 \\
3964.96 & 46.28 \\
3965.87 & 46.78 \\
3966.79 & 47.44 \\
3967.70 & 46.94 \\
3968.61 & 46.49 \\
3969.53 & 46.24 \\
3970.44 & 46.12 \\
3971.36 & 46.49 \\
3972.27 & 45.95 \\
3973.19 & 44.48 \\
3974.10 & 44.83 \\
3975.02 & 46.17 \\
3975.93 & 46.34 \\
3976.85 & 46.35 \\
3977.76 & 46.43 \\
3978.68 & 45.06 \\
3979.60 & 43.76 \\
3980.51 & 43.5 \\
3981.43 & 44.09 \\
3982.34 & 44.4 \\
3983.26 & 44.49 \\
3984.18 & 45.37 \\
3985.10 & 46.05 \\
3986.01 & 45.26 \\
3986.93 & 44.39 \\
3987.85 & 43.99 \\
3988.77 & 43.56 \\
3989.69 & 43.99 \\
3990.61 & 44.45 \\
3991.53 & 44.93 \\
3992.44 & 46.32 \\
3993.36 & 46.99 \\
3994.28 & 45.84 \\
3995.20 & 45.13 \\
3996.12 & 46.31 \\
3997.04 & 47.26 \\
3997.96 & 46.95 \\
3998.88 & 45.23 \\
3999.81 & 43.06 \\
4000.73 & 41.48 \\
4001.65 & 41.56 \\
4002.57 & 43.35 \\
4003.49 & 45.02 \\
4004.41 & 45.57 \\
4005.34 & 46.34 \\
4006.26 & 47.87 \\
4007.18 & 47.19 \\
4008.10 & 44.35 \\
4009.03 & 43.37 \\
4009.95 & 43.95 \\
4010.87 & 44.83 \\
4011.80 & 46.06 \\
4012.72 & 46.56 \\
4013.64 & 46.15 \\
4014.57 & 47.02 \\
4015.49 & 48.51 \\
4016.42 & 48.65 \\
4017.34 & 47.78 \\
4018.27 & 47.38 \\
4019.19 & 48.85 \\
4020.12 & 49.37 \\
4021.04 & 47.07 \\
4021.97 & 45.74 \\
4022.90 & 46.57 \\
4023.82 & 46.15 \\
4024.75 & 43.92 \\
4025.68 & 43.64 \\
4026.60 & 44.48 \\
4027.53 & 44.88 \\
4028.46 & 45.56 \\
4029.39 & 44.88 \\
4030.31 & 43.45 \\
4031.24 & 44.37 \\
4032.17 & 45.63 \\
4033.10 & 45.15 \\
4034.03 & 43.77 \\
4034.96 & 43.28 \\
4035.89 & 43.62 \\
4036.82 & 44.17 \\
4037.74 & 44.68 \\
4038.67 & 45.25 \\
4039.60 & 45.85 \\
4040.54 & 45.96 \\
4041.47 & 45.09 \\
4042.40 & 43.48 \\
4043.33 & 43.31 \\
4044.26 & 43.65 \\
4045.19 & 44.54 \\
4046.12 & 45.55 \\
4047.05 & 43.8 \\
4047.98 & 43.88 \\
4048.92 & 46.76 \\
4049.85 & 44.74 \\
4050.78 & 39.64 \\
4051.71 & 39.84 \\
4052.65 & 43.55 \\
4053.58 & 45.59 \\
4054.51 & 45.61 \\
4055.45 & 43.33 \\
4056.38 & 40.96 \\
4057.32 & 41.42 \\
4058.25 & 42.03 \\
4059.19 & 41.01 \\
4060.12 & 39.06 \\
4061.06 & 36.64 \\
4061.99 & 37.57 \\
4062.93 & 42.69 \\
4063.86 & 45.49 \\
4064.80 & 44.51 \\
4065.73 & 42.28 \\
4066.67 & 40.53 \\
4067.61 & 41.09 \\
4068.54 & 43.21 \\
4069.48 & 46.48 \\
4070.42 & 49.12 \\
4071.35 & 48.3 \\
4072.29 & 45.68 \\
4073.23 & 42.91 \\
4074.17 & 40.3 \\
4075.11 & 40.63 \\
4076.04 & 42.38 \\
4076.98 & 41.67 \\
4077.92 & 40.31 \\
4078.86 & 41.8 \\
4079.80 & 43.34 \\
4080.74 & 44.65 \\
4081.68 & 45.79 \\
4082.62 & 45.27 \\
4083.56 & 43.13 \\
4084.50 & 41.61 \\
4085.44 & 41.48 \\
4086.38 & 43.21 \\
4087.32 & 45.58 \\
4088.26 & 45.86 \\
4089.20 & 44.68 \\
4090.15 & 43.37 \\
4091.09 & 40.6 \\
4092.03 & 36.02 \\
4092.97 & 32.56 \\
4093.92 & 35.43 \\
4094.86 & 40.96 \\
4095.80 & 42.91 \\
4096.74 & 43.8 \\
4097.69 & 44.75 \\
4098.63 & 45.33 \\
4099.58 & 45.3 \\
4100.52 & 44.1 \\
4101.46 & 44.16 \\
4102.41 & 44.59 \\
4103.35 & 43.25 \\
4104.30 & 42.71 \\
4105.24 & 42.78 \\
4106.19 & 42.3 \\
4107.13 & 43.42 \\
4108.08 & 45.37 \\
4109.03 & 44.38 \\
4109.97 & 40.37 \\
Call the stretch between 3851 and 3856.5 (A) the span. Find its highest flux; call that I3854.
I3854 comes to 58.51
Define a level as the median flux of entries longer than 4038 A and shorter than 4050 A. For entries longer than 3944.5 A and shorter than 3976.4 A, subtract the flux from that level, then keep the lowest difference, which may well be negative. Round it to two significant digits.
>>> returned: -4.1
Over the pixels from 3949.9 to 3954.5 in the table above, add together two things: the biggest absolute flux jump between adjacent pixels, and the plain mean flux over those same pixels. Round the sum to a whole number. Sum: 46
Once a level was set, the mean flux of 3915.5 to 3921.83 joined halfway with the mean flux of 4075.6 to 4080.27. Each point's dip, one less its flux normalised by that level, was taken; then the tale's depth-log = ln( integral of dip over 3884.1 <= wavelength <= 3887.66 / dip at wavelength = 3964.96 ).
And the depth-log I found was 2.6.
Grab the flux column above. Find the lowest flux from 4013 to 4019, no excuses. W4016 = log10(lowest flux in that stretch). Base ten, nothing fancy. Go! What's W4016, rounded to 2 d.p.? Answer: 1.66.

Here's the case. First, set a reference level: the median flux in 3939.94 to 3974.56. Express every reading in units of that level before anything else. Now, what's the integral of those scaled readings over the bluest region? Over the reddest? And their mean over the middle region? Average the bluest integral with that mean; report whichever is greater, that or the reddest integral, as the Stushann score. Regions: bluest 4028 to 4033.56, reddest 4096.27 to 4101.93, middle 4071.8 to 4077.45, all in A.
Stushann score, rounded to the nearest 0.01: 5.47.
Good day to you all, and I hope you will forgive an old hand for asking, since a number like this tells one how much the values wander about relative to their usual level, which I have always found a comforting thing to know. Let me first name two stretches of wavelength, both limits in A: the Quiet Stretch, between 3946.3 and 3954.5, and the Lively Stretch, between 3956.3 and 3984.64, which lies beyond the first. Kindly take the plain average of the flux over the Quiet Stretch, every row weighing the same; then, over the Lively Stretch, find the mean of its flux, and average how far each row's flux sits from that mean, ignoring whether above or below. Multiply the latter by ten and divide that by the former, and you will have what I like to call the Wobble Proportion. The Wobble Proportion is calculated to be 0.20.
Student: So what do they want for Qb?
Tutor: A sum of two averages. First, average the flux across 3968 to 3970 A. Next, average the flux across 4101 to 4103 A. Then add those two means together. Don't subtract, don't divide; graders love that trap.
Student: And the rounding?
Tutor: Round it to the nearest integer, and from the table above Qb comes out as 91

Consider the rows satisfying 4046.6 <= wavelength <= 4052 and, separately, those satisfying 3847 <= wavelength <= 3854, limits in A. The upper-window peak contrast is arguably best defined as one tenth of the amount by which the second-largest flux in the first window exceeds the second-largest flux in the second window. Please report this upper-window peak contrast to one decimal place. -0.8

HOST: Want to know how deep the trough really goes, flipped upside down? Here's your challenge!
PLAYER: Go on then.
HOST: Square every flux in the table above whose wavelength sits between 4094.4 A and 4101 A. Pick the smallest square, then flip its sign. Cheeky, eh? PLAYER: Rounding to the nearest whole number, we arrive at -1678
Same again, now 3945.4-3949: -1986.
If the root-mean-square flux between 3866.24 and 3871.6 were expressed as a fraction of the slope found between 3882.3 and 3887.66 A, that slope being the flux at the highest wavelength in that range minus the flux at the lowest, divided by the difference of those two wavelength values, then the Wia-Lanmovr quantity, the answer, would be -1173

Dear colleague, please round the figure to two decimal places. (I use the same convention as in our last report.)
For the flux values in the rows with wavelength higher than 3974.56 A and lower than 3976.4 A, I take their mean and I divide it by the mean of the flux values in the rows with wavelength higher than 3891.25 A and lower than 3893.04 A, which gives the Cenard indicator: 0.94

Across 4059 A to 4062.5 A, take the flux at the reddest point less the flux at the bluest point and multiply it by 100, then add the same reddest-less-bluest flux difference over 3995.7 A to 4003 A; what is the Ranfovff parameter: -347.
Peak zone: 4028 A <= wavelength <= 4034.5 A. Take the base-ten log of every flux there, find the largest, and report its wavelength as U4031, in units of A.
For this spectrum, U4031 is 4032.17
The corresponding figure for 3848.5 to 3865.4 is 3864.91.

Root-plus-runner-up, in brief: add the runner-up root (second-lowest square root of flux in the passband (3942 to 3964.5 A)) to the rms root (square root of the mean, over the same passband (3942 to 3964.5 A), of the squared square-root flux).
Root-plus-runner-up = 13.2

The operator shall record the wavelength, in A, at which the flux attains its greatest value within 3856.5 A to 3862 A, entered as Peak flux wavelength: 3856.90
